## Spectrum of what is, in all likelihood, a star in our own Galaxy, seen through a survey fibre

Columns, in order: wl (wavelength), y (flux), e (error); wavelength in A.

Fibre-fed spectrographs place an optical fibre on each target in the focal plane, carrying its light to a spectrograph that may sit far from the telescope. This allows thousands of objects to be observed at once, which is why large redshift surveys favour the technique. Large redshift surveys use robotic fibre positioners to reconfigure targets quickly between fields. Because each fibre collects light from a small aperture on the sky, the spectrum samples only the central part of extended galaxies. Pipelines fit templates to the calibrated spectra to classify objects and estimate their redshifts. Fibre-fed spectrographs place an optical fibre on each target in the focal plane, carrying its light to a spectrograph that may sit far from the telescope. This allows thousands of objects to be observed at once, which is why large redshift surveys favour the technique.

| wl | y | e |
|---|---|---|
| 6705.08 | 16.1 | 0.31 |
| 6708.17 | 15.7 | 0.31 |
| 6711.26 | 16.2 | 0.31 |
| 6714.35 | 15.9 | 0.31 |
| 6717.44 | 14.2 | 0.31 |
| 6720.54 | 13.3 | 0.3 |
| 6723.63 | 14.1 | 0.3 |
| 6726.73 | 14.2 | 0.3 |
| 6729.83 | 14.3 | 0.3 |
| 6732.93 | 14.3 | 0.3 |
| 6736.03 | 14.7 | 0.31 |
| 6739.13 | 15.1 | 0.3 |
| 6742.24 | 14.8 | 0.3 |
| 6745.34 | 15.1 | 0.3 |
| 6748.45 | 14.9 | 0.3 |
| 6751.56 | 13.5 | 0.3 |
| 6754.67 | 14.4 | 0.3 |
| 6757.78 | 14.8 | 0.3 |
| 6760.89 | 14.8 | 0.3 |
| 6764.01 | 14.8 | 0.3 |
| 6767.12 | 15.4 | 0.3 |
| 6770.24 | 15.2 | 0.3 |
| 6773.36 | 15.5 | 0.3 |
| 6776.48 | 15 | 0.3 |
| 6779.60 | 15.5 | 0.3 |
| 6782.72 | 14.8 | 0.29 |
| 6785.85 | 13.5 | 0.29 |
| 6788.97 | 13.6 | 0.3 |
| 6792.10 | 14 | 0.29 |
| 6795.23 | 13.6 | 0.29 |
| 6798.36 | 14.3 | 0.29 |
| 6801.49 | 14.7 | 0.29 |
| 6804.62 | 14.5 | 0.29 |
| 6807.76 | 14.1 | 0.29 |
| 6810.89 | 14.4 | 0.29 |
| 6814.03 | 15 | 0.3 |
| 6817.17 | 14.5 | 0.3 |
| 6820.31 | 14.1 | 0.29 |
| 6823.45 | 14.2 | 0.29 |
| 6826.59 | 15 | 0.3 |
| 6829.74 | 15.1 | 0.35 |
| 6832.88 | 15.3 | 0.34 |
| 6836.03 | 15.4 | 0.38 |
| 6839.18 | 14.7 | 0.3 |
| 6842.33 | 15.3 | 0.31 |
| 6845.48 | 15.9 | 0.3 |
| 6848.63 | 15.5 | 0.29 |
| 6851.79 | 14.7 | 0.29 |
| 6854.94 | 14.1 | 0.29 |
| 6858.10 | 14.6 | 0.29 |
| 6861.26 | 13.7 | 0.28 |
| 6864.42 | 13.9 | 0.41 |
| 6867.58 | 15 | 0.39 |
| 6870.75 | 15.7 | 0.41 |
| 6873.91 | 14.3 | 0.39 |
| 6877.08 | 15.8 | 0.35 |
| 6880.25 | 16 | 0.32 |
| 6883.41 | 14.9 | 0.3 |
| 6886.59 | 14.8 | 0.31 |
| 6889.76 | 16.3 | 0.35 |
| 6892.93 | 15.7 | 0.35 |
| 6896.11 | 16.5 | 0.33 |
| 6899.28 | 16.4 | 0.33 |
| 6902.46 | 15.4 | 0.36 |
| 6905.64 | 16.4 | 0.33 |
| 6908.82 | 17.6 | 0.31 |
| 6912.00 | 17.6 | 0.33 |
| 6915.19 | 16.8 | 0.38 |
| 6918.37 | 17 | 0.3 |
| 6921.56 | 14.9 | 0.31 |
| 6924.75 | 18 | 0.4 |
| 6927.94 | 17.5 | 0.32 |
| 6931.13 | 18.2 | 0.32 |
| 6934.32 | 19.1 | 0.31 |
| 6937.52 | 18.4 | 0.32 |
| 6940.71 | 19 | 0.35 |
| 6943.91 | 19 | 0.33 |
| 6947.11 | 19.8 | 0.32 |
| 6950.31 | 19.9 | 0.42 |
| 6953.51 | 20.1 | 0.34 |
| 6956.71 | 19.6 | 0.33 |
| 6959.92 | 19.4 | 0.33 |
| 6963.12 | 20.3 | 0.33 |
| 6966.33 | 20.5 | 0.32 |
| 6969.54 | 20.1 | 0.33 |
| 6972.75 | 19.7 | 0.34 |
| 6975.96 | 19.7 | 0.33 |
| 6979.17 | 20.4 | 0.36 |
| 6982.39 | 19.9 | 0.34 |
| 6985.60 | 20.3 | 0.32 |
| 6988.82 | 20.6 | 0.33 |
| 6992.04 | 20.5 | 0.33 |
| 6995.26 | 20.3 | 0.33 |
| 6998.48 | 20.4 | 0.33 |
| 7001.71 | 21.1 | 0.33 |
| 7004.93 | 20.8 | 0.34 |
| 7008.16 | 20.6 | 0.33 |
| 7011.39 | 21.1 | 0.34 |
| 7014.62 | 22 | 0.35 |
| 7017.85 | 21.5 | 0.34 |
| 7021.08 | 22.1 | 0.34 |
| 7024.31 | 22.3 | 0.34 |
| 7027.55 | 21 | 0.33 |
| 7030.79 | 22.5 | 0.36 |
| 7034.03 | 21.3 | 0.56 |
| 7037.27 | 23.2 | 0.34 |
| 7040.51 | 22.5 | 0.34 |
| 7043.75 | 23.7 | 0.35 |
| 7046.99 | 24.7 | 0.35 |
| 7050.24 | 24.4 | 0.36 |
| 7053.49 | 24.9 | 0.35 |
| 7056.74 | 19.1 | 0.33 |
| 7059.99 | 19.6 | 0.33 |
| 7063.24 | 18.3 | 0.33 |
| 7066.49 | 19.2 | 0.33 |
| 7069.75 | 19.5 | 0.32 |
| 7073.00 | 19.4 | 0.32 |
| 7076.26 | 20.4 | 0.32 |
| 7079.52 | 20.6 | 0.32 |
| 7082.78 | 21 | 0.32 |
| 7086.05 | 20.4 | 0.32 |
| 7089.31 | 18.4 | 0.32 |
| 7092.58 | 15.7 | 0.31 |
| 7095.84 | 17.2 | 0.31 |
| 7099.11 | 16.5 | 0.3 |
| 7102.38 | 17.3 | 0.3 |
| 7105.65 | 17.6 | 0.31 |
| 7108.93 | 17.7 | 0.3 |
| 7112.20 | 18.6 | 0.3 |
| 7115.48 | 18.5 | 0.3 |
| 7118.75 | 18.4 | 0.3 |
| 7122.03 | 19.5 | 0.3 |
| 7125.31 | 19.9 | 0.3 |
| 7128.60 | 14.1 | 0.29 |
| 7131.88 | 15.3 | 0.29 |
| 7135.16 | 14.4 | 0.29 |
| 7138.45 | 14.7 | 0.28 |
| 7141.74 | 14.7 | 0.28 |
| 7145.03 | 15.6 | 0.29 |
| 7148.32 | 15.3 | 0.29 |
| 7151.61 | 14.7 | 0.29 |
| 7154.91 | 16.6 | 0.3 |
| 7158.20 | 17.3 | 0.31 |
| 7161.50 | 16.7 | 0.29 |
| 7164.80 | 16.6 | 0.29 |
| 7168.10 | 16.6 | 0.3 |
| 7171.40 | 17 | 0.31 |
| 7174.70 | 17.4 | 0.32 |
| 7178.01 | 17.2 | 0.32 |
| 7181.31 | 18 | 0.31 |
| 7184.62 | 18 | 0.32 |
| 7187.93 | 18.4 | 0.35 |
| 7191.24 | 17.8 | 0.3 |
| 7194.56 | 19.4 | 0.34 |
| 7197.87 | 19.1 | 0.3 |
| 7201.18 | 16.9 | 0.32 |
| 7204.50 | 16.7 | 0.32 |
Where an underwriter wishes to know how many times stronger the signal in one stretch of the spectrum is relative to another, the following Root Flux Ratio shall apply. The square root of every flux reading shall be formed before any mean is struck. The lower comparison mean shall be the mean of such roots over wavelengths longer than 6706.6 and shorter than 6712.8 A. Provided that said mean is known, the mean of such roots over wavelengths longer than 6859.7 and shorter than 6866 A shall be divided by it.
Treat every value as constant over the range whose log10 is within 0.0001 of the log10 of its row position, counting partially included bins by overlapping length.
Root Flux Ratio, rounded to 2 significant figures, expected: 0.93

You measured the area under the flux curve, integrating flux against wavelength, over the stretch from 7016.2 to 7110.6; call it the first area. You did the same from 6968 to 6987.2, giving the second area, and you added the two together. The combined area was 2311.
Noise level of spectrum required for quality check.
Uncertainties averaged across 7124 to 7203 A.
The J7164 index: 0.30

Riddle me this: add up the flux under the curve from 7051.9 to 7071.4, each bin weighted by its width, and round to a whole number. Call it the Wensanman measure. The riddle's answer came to 392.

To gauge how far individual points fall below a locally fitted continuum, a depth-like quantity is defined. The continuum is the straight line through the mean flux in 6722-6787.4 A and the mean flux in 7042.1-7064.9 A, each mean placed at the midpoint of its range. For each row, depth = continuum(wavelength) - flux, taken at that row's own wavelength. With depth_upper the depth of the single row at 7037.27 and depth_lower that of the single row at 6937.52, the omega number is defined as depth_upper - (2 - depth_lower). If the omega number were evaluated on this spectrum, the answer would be -3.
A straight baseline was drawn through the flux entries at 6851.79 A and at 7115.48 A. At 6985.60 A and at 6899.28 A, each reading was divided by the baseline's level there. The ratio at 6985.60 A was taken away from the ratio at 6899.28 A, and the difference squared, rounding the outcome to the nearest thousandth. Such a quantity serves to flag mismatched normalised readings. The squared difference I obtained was 0.024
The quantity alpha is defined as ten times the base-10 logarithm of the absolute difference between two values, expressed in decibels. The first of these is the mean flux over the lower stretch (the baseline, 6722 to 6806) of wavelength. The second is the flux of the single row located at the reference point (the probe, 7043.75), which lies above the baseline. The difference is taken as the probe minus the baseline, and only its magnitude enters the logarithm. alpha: 10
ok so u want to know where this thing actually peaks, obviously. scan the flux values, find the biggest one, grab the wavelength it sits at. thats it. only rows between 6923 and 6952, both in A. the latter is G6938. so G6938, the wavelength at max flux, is 6950.31 A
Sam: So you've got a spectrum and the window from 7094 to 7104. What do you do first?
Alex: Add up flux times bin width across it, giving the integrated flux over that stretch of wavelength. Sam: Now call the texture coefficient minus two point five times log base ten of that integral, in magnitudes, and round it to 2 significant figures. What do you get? -5.6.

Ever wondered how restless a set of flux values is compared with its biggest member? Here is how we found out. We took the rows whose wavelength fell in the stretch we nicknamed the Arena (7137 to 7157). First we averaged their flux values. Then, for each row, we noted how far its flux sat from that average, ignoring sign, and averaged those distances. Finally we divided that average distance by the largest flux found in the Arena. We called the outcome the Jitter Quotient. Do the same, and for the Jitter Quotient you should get 0.034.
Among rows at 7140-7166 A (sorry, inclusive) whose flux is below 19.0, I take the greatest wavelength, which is 7164.80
